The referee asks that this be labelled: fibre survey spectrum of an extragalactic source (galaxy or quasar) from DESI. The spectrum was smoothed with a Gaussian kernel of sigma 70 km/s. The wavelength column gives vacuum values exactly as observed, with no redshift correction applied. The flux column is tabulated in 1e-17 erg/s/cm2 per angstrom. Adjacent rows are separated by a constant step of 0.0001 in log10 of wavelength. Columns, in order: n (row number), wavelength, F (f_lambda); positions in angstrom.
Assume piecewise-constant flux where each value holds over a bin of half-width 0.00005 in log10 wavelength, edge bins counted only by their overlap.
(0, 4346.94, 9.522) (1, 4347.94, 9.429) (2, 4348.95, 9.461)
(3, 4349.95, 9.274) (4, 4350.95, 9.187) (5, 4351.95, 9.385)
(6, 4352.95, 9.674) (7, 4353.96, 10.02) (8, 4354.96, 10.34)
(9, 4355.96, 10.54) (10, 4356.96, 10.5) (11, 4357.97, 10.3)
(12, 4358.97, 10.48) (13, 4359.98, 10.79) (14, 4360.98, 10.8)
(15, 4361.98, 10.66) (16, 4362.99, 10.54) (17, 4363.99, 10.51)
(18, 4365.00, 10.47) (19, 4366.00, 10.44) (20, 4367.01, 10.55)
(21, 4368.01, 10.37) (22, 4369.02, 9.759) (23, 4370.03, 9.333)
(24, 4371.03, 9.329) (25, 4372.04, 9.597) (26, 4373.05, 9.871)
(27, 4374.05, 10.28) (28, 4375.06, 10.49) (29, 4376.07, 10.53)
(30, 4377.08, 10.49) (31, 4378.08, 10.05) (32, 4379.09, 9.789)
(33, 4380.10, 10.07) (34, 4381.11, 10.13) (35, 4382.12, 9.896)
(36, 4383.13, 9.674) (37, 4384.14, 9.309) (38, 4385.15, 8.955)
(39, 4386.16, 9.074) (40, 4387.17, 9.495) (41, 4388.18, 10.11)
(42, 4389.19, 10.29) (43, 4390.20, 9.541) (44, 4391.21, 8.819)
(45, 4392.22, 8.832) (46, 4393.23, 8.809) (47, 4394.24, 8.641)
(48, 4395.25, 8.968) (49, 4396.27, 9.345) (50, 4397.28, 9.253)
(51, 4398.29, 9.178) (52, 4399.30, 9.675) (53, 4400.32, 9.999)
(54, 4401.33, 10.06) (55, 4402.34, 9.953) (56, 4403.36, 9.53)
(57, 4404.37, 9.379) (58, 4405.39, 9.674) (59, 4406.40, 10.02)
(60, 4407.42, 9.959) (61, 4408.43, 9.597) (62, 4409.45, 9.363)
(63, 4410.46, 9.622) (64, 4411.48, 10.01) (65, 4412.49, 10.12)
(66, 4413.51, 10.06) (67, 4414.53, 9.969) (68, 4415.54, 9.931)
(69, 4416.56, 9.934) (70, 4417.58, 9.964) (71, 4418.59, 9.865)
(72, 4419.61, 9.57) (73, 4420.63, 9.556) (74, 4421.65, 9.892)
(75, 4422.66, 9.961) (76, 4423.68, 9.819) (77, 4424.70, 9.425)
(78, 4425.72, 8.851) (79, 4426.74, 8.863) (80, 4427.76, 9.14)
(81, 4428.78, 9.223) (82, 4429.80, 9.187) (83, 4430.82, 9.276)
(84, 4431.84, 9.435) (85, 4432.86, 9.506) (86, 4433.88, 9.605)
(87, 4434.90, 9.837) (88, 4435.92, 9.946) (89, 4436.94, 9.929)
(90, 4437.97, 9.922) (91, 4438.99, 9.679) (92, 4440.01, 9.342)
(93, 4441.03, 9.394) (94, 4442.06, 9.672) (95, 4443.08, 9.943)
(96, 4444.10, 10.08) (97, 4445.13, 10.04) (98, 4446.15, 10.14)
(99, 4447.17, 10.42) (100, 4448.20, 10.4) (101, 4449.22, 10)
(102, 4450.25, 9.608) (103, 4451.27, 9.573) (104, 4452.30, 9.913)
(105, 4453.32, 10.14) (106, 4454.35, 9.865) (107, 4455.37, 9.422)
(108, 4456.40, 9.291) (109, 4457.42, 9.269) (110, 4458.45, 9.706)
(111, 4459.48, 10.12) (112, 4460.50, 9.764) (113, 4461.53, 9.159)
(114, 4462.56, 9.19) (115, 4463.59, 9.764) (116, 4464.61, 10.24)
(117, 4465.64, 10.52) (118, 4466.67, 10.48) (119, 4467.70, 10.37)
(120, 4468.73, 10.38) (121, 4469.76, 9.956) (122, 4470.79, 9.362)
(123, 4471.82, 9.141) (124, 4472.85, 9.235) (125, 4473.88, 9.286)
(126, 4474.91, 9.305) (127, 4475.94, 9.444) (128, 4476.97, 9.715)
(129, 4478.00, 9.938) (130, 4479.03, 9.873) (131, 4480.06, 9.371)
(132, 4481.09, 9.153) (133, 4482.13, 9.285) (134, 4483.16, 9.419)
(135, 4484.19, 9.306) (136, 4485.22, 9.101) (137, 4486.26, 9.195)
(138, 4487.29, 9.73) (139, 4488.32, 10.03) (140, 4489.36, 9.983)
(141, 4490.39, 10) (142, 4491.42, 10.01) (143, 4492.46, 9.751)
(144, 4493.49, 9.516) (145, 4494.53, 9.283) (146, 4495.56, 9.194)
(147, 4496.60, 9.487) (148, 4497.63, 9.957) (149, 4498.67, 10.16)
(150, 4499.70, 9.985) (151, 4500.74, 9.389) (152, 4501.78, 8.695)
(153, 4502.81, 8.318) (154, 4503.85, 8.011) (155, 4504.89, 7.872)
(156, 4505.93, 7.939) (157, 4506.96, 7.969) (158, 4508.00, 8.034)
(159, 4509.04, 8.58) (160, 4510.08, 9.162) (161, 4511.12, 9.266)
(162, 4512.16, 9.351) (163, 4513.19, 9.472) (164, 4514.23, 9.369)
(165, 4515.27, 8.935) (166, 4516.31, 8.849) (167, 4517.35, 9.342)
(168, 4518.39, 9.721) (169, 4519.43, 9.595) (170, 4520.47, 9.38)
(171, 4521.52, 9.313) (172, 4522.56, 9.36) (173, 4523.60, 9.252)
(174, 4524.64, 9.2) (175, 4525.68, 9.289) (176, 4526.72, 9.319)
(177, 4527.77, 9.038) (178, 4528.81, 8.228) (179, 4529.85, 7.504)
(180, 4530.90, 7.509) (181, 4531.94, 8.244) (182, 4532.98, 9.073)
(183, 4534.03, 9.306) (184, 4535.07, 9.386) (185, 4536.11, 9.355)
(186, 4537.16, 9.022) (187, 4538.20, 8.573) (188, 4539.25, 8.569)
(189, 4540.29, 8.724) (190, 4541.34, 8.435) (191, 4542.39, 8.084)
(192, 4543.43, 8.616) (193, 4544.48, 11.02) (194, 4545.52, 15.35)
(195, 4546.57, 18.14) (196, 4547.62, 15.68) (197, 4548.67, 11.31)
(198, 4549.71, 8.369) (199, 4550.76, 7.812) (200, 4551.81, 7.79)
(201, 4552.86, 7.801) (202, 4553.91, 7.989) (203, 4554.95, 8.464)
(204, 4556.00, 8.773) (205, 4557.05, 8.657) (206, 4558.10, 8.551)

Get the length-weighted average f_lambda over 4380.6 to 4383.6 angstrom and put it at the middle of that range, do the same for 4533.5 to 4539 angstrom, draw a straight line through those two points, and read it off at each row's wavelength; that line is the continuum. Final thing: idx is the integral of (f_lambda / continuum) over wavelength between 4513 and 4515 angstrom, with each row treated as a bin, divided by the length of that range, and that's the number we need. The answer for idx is 1.015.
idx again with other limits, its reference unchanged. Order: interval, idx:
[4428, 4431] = 0.955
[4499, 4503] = 0.994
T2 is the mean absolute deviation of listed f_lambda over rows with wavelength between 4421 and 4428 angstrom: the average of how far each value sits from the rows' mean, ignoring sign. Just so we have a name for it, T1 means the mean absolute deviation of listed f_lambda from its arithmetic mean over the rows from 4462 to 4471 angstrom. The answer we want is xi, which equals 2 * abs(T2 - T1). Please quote 0.01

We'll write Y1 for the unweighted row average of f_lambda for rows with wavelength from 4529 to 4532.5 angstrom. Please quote 7.8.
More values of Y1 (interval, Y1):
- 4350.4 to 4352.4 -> 9.3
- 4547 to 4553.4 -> 9.8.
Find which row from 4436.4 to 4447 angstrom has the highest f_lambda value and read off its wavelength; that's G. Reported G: 4446.15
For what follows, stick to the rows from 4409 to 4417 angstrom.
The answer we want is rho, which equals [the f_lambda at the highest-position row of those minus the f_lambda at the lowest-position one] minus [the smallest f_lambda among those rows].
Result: -8.8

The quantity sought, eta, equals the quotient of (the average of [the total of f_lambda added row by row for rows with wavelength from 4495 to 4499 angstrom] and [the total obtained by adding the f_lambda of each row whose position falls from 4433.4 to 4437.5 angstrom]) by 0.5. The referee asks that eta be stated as 78.1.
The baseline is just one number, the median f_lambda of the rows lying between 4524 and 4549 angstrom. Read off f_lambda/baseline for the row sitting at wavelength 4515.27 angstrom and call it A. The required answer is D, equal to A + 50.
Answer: 51.0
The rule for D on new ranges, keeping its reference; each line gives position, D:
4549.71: 50.9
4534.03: 51.0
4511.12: 51.0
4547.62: 51.7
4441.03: 51.0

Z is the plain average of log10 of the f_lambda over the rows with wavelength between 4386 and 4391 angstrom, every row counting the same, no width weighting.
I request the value 0.99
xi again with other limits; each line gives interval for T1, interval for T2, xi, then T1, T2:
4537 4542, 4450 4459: 0.13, 0.17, 0.23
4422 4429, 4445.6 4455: 0.22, 0.35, 0.24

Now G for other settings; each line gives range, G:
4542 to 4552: 4546.57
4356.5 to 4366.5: 4360.98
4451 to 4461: 4453.32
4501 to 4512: 4511.12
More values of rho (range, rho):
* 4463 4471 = -9.8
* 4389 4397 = -9.6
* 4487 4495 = -9.7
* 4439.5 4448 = -8.3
